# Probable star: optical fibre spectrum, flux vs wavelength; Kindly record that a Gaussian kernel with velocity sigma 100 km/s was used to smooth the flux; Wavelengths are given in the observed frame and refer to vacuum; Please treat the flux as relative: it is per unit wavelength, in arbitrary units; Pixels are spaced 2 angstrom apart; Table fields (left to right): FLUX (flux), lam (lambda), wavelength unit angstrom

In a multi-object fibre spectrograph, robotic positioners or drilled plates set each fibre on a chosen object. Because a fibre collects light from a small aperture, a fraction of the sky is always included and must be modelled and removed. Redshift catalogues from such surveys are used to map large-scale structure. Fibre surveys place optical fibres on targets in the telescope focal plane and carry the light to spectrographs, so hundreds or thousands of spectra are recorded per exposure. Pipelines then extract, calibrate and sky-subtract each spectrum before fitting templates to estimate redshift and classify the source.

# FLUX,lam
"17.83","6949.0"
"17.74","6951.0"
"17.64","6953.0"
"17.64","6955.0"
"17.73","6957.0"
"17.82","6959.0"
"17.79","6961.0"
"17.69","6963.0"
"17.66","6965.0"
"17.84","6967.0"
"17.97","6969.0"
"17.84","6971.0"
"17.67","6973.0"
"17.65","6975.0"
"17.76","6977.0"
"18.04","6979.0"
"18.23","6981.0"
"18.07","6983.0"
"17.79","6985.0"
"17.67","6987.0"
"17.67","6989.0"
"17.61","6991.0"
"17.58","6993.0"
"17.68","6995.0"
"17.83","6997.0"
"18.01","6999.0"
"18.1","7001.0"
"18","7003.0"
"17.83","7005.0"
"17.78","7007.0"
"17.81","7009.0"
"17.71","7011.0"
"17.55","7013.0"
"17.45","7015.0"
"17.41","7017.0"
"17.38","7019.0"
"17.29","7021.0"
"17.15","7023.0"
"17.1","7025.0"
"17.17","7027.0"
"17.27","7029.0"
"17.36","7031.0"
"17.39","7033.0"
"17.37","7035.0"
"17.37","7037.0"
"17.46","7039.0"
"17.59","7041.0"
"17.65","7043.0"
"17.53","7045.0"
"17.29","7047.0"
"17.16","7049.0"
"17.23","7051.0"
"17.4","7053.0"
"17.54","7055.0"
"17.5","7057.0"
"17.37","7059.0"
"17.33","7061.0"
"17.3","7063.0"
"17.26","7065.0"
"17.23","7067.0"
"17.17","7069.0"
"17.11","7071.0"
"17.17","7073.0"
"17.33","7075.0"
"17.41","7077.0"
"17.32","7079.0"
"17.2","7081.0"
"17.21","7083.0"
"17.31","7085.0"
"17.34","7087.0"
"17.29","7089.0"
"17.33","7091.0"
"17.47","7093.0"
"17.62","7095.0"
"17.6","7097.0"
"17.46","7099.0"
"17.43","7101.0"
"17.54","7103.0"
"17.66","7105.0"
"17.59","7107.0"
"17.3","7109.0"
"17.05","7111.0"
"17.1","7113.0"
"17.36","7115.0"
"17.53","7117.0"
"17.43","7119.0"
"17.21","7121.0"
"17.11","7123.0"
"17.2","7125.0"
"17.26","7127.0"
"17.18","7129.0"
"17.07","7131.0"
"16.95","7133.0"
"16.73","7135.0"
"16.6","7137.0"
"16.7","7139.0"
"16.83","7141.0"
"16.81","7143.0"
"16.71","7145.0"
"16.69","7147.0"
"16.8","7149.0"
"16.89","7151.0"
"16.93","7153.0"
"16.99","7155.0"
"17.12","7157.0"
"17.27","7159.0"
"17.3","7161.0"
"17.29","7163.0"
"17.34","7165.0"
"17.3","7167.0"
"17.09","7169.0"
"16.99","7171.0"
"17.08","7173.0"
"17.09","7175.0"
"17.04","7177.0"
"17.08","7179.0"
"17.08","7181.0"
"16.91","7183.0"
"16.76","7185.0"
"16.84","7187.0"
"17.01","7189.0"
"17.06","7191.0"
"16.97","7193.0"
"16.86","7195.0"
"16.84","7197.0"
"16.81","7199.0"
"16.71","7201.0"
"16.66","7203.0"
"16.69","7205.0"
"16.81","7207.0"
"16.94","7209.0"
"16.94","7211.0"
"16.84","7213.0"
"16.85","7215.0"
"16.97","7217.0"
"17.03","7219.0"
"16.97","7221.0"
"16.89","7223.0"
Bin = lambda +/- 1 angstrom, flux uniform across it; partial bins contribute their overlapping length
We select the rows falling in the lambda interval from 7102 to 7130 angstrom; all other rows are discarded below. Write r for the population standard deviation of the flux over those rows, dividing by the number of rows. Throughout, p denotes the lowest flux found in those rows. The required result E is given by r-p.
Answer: -16.9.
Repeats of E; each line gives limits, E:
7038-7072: -17.0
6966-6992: -17.4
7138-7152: -16.6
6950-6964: -17.6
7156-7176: -16.9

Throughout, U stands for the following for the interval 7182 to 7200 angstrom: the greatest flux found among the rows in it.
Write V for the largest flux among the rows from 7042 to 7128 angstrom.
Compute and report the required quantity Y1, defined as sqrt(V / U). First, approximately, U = 17.06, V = 17.66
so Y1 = 1.02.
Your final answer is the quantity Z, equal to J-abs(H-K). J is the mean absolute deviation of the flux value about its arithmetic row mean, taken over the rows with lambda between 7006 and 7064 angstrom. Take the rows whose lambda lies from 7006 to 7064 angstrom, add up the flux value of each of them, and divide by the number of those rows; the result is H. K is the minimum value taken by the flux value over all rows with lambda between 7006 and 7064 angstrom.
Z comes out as -0.17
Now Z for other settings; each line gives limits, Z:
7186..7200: -0.02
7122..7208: -0.19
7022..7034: -0.04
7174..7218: -0.13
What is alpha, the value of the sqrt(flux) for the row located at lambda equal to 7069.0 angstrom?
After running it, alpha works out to 4.14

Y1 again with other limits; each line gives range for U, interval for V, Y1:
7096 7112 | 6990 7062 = 1.01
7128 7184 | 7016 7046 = 1.01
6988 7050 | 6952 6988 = 1.00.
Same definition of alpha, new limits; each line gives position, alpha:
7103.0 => 4.19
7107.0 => 4.19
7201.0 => 4.09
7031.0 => 4.17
